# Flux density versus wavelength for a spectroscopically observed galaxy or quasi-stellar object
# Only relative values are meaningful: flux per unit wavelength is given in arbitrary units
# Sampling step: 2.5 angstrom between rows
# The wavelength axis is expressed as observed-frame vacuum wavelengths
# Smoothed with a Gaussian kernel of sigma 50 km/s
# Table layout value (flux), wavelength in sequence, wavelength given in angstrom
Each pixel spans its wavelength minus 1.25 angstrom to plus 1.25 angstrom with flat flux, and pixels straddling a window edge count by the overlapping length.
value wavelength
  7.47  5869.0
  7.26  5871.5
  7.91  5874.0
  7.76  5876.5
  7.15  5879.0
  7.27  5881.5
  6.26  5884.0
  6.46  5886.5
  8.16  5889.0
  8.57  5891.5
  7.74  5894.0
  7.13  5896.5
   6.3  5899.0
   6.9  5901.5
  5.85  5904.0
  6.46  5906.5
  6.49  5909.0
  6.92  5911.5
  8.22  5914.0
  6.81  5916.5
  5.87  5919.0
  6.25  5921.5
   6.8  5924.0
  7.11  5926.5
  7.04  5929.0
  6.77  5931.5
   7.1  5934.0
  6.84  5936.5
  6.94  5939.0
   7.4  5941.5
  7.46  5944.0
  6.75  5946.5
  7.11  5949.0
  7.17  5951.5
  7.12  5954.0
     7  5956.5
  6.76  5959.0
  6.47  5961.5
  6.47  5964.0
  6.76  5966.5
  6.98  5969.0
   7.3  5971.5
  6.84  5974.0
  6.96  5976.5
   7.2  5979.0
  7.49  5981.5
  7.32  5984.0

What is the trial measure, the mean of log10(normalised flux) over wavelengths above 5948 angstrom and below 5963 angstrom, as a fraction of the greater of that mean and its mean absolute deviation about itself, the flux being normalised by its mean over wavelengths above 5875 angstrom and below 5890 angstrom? -1.1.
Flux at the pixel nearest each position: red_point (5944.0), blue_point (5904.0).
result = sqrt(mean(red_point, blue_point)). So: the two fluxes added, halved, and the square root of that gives 2.58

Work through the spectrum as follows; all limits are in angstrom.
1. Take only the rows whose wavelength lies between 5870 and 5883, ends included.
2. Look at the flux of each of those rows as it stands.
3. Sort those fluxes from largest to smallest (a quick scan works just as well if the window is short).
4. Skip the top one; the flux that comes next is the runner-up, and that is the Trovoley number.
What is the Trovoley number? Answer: 7.76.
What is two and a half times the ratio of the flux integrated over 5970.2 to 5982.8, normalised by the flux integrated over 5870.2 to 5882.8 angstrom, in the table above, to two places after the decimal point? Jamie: 2.40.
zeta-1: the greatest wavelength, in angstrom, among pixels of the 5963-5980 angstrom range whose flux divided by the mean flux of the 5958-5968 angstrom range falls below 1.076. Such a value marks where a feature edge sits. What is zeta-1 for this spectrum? 5976.5 angstrom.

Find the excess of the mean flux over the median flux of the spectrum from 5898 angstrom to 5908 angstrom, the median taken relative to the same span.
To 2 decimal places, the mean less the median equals 0.00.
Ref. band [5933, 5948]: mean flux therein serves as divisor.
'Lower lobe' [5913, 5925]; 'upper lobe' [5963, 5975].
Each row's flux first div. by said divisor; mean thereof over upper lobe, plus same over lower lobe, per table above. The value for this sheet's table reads 1.93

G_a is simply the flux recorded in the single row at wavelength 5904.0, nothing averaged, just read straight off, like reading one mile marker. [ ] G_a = 5.85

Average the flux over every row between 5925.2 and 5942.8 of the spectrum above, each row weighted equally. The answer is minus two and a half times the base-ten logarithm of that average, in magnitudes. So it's -2.12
